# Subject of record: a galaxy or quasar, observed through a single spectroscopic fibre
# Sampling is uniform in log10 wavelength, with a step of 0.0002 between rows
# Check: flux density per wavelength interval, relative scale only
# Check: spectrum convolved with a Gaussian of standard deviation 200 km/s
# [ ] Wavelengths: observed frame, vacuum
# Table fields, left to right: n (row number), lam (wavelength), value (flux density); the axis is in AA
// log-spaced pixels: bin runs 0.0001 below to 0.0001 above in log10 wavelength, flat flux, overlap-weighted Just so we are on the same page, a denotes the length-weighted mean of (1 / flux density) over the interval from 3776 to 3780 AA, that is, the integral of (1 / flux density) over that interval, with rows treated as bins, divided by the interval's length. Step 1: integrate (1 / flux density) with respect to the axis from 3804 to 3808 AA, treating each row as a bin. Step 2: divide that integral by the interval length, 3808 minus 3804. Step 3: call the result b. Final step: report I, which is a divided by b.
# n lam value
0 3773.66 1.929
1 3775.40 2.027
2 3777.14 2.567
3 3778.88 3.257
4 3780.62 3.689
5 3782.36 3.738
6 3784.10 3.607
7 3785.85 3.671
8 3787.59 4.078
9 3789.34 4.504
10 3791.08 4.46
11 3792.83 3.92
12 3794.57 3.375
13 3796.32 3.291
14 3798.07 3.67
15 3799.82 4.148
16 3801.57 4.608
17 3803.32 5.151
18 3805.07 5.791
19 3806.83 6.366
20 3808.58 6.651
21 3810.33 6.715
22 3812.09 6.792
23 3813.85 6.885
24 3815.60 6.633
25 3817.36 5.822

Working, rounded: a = 0.35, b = 0.17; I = 2.1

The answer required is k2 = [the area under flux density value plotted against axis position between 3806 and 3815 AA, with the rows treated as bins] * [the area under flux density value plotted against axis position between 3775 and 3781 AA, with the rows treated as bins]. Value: 1042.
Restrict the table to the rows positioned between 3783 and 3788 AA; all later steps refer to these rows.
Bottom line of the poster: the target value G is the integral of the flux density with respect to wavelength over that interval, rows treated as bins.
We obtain 19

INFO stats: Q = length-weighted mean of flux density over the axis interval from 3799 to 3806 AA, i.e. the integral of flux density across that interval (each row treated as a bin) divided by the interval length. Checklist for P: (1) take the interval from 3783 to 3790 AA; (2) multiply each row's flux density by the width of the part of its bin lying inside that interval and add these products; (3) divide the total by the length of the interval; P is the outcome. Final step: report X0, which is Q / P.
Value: 1.25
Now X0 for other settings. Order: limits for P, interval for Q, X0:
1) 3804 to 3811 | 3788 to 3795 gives 0.65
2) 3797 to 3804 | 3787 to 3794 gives 0.97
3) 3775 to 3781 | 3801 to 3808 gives 1.93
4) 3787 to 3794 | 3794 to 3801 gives 0.87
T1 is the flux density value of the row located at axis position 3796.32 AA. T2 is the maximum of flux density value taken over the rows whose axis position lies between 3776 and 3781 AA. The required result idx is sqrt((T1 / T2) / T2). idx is 0.49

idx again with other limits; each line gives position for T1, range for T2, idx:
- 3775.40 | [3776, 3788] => 0.35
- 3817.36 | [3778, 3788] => 0.59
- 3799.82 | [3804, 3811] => 0.30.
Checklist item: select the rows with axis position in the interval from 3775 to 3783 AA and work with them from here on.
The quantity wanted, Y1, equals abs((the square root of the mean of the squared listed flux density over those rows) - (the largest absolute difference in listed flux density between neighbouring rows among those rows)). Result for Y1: 2.4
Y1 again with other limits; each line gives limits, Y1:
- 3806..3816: 6.4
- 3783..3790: 3.6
